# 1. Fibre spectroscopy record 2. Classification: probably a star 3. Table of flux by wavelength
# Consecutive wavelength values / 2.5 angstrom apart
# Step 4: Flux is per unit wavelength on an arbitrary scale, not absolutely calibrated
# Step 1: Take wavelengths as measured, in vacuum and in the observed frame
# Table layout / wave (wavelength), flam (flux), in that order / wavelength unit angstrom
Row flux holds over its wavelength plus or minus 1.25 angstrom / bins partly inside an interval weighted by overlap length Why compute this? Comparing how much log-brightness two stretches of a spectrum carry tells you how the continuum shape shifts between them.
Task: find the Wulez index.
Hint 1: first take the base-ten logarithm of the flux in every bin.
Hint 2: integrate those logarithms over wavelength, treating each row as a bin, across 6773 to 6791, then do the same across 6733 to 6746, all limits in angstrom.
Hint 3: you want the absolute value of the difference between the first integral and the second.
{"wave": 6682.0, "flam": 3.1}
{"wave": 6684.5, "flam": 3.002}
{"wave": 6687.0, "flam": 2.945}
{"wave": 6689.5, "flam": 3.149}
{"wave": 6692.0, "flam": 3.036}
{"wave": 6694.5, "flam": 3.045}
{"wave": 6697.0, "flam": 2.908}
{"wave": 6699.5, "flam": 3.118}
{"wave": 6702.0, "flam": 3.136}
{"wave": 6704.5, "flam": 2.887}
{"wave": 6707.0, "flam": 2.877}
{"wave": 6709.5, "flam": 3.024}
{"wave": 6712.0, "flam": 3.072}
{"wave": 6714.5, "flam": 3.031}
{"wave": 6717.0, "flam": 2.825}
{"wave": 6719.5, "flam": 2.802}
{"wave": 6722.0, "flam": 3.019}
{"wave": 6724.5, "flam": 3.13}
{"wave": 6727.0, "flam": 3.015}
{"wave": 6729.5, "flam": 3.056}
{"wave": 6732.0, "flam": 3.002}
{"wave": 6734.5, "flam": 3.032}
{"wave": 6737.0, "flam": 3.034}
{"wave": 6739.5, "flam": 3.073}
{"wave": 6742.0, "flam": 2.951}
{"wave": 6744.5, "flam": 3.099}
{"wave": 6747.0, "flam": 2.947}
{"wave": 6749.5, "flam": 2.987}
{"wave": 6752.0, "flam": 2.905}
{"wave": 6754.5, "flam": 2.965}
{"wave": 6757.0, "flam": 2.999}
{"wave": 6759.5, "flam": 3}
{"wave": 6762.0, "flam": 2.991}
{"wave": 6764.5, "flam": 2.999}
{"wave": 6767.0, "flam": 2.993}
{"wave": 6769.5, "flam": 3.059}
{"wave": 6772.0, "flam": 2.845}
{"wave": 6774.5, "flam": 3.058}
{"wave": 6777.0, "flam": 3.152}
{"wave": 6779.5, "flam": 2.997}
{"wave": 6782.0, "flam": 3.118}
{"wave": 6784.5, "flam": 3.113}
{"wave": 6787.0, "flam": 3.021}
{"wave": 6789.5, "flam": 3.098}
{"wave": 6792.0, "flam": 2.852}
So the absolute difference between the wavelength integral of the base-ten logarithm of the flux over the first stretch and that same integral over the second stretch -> 2.5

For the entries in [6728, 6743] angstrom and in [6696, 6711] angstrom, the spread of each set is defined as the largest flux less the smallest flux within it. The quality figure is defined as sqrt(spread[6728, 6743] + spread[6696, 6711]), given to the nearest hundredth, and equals 0.62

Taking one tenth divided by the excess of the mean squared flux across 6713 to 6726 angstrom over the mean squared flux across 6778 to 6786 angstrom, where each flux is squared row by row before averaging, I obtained -0.15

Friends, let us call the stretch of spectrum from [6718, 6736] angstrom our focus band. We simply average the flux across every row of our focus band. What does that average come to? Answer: 3.01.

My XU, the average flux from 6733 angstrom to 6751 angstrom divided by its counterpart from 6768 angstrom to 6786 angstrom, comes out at 0.990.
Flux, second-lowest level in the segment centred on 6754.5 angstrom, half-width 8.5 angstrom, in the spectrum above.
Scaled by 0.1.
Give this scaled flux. 0.295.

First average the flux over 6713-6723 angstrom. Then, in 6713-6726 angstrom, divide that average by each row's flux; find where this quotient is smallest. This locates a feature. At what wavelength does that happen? 6724.5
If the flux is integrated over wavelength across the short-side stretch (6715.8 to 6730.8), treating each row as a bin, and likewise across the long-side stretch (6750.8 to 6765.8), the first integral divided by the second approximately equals 1.00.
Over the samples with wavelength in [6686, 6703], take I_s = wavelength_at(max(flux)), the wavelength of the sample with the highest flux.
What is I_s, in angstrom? 6689.5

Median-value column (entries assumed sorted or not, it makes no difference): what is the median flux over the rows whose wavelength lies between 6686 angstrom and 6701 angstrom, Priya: 3.04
